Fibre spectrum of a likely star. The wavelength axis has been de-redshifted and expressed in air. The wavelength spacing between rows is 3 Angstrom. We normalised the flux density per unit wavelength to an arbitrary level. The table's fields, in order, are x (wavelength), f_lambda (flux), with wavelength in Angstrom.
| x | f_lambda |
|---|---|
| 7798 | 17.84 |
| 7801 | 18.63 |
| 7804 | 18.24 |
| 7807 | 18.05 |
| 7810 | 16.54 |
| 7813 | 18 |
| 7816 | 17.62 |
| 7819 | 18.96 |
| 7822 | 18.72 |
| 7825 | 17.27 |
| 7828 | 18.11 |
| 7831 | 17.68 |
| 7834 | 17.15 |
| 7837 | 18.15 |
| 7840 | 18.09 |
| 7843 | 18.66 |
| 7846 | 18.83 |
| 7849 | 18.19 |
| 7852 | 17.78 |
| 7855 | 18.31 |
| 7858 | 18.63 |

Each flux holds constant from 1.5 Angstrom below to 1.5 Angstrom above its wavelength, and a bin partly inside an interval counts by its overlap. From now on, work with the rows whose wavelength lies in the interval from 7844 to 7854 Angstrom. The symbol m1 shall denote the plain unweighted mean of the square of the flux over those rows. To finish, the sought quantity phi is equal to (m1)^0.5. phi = 18.27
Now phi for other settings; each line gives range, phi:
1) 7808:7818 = 17.40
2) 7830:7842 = 17.77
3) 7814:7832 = 18.07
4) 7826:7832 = 17.90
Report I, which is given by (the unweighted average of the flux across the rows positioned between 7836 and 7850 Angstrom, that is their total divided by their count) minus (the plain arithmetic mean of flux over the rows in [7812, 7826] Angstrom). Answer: 0.27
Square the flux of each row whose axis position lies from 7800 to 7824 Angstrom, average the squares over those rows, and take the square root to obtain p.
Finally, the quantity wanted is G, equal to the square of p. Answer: 328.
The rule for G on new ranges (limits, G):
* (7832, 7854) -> 329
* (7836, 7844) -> 335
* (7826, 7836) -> 312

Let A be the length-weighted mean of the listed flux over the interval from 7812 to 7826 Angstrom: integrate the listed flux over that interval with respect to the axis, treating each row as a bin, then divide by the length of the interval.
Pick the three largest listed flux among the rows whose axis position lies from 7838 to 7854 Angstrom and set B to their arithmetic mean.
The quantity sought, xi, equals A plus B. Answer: 36.7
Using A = 18.1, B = 18.6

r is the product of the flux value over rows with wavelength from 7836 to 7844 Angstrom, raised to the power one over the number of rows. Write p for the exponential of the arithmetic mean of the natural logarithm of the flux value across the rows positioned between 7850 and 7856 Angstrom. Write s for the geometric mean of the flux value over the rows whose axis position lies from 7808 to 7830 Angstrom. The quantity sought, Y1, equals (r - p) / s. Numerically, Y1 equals 0.014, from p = 18.04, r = 18.3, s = 17.9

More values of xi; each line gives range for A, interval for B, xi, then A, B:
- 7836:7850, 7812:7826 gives 37.0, 18.4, 18.6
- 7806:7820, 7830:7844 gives 36.1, 17.8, 18.3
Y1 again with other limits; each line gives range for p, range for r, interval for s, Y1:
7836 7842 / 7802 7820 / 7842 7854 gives -0.013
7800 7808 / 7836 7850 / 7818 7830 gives 0.004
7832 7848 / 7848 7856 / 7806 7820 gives -0.004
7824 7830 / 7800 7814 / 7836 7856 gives 0.011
